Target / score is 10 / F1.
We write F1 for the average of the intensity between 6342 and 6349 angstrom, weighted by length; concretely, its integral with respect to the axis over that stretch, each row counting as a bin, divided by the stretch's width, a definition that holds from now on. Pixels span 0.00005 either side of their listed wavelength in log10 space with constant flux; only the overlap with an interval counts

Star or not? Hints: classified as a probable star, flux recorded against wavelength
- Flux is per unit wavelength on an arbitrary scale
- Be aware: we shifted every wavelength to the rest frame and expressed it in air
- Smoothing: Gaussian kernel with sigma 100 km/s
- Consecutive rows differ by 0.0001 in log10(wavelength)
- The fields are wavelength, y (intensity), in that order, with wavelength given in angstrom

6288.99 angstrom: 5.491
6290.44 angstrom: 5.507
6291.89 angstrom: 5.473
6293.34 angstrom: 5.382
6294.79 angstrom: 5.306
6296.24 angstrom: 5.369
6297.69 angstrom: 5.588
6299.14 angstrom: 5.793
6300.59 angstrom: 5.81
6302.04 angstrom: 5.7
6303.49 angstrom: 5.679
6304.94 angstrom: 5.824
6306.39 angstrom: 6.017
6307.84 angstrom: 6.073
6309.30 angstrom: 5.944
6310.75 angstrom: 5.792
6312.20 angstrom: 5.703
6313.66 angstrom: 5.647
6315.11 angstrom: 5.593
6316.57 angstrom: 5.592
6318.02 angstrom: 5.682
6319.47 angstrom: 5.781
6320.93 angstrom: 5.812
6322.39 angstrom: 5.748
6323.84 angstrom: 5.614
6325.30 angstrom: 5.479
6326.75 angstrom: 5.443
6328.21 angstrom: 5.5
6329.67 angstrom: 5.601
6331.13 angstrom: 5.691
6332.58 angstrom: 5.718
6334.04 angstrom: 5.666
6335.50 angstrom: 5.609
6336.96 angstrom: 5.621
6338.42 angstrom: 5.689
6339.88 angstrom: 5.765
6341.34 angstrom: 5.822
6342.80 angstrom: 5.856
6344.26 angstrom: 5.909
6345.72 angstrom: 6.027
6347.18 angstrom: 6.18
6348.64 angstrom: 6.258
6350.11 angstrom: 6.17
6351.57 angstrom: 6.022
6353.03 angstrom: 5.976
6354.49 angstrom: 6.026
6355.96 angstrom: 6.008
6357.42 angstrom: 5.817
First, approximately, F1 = 6.04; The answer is 1.66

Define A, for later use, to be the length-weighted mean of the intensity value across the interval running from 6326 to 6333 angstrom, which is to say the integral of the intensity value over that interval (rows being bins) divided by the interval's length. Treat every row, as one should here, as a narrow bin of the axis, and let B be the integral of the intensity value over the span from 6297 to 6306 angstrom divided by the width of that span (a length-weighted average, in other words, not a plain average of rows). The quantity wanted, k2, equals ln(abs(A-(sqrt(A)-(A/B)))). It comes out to 1.43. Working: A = 5.59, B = 5.75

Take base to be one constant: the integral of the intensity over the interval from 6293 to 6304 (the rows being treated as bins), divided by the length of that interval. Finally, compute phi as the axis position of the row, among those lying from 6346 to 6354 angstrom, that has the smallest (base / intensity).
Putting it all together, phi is 6348.64 angstrom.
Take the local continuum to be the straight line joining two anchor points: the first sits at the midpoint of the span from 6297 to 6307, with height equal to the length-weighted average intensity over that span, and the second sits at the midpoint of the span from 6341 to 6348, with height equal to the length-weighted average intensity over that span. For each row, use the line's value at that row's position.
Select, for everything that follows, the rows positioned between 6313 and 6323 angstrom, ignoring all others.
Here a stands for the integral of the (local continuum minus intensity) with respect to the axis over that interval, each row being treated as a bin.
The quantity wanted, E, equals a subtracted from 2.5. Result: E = 0.9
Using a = 1.6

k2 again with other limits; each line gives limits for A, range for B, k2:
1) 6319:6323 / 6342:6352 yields 1.46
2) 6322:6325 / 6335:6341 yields 1.45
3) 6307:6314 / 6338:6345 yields 1.49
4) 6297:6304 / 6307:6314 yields 1.46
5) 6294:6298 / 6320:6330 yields 1.40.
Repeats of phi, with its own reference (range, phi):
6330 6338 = 6332.58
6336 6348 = 6347.18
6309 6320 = 6309.30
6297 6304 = 6300.59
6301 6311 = 6307.84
